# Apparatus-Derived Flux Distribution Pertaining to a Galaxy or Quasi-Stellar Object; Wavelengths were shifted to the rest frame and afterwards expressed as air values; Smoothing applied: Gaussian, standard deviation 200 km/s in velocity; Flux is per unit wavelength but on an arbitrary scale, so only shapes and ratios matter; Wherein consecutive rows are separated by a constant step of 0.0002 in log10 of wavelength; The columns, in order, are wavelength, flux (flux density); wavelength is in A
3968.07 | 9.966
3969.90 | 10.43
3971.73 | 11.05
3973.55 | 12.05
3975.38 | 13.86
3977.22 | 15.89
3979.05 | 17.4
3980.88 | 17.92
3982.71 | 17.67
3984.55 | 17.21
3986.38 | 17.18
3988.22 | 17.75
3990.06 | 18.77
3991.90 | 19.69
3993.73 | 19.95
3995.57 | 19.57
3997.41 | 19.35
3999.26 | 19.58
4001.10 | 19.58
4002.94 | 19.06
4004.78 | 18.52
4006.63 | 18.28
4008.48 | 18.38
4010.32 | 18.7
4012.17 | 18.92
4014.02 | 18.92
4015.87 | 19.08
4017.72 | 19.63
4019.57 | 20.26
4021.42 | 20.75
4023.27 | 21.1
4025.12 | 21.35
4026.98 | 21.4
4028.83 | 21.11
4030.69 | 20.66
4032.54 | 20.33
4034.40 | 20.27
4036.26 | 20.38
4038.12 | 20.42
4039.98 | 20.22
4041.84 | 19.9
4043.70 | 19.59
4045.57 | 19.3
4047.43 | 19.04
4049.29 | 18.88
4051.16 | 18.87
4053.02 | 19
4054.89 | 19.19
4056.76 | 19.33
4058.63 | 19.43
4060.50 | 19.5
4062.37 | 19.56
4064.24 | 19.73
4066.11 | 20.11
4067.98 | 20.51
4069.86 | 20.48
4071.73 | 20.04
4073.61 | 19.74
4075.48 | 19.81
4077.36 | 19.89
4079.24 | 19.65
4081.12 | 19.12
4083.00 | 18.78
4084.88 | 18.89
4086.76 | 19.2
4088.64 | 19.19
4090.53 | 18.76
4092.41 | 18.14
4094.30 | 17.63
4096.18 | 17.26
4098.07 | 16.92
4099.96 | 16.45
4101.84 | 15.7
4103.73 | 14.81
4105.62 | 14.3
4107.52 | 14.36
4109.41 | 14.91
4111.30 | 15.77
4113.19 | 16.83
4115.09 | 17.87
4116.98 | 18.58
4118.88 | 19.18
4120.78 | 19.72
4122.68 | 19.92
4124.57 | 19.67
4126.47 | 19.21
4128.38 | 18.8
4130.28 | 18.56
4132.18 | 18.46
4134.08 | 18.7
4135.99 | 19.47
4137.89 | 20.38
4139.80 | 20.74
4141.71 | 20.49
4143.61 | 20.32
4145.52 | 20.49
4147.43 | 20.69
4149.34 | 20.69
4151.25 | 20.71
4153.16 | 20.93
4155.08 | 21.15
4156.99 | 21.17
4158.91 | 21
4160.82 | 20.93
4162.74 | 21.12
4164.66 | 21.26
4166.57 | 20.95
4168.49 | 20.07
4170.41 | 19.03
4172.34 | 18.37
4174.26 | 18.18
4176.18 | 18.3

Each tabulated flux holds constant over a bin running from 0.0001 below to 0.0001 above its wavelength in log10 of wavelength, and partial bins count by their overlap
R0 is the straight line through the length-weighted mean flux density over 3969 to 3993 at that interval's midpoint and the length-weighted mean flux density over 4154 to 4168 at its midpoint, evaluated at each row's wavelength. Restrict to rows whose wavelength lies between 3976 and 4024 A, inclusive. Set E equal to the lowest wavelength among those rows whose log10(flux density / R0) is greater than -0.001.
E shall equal 3977.22 A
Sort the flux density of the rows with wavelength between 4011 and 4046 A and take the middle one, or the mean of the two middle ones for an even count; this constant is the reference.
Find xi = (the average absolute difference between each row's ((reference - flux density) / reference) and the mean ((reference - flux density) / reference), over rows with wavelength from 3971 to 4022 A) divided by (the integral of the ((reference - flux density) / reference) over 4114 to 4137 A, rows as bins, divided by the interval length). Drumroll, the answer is 1.3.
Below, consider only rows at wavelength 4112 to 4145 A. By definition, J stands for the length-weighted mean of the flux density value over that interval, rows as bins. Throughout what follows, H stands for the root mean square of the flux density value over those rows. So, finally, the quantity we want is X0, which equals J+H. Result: 38.5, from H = 19.3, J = 19.2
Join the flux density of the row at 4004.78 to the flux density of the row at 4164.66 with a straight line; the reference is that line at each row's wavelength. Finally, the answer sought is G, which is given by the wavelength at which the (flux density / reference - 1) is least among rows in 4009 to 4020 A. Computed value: 4010.32 A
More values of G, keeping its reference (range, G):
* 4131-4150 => 4132.18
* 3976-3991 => 3977.22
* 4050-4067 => 4051.16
